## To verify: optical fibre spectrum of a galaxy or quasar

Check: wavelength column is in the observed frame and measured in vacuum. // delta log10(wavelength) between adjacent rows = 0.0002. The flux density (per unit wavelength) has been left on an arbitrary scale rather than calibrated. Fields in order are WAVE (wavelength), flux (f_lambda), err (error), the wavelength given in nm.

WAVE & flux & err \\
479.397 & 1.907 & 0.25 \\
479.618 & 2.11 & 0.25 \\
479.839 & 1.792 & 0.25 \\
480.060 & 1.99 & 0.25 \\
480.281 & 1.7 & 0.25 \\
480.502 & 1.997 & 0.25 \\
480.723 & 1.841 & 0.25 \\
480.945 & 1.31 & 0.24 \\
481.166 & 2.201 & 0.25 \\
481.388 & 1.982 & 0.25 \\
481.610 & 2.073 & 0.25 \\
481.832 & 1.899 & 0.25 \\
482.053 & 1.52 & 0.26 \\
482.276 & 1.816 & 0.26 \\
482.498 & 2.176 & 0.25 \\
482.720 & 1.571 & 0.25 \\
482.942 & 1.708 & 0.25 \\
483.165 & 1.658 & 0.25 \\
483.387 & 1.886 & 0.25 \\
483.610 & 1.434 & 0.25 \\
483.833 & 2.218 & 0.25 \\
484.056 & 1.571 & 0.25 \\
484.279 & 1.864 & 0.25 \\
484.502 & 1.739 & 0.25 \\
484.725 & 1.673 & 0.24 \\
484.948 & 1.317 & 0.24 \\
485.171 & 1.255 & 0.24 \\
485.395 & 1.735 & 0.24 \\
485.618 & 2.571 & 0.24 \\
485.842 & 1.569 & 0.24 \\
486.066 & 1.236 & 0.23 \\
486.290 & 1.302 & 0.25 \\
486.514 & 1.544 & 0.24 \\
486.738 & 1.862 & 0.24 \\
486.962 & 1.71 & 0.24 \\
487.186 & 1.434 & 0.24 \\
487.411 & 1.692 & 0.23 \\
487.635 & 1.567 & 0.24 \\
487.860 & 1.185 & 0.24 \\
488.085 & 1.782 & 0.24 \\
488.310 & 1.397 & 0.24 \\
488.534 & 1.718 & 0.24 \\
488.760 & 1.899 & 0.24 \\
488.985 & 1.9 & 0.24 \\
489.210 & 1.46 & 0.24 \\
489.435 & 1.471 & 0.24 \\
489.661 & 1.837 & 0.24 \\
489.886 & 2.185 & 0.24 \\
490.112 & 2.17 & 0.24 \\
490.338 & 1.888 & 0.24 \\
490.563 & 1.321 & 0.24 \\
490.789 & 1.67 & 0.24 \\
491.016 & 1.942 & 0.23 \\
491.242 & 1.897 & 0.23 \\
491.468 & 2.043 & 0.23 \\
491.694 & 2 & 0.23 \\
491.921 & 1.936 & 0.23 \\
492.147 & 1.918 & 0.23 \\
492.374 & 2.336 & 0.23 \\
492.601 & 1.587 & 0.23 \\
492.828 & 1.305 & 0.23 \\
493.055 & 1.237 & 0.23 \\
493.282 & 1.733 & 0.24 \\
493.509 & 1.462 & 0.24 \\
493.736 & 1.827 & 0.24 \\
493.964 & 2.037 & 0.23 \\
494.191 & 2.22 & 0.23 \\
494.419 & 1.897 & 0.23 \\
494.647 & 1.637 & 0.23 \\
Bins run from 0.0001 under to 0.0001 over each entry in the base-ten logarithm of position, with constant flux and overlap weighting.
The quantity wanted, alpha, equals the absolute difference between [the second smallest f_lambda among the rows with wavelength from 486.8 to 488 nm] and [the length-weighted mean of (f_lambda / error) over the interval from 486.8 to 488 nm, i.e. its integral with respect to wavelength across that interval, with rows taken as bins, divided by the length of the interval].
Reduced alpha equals 5.0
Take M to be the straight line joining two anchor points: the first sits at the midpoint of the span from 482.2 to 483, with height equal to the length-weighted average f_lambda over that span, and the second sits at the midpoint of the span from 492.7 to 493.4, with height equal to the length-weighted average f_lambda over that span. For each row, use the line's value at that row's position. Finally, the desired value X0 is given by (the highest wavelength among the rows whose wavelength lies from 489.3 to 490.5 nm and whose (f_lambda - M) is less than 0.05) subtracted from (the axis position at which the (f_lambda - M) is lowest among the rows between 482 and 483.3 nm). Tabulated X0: -7.38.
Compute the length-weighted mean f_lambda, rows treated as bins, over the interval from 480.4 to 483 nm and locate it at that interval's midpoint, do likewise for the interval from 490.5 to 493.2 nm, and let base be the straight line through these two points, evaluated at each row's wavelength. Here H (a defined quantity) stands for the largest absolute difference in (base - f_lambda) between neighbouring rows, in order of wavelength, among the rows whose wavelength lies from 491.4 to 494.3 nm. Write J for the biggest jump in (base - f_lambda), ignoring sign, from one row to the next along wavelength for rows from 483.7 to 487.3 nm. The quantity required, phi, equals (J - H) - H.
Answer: -0.5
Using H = 0.75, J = 1.00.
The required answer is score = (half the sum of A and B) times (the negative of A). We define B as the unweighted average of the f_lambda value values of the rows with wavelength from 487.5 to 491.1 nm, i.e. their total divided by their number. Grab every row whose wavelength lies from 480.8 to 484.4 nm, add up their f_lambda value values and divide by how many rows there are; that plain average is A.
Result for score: -3.18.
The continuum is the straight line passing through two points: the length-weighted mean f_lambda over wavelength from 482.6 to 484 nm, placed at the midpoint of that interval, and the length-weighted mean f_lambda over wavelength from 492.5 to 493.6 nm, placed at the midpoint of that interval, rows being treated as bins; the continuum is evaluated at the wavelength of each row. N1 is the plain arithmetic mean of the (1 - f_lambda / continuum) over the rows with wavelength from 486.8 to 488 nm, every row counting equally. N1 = 0.07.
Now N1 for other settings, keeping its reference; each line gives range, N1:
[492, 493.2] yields -0.13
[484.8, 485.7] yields -0.02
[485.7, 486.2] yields 0.16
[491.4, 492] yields -0.33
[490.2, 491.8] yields -0.20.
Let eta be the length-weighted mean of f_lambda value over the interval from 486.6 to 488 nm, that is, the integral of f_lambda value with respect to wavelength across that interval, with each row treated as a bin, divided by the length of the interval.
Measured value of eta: 1.58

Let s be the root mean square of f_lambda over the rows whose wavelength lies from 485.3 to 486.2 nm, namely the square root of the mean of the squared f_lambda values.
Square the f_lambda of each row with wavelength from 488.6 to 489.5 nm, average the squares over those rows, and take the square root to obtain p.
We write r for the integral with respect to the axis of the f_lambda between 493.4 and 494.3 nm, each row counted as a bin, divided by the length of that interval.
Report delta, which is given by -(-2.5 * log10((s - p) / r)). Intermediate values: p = 1.70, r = 1.89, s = 1.845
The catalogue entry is -2.8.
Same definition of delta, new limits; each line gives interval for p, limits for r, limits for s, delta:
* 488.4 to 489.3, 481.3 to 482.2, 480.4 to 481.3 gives -3.0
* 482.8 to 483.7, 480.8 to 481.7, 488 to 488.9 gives -4.5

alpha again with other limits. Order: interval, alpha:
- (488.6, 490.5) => 6.2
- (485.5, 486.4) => 5.7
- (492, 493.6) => 5.8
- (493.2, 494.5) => 6.2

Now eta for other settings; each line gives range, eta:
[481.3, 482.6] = 1.91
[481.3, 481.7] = 2.03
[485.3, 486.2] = 1.77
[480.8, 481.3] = 1.77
